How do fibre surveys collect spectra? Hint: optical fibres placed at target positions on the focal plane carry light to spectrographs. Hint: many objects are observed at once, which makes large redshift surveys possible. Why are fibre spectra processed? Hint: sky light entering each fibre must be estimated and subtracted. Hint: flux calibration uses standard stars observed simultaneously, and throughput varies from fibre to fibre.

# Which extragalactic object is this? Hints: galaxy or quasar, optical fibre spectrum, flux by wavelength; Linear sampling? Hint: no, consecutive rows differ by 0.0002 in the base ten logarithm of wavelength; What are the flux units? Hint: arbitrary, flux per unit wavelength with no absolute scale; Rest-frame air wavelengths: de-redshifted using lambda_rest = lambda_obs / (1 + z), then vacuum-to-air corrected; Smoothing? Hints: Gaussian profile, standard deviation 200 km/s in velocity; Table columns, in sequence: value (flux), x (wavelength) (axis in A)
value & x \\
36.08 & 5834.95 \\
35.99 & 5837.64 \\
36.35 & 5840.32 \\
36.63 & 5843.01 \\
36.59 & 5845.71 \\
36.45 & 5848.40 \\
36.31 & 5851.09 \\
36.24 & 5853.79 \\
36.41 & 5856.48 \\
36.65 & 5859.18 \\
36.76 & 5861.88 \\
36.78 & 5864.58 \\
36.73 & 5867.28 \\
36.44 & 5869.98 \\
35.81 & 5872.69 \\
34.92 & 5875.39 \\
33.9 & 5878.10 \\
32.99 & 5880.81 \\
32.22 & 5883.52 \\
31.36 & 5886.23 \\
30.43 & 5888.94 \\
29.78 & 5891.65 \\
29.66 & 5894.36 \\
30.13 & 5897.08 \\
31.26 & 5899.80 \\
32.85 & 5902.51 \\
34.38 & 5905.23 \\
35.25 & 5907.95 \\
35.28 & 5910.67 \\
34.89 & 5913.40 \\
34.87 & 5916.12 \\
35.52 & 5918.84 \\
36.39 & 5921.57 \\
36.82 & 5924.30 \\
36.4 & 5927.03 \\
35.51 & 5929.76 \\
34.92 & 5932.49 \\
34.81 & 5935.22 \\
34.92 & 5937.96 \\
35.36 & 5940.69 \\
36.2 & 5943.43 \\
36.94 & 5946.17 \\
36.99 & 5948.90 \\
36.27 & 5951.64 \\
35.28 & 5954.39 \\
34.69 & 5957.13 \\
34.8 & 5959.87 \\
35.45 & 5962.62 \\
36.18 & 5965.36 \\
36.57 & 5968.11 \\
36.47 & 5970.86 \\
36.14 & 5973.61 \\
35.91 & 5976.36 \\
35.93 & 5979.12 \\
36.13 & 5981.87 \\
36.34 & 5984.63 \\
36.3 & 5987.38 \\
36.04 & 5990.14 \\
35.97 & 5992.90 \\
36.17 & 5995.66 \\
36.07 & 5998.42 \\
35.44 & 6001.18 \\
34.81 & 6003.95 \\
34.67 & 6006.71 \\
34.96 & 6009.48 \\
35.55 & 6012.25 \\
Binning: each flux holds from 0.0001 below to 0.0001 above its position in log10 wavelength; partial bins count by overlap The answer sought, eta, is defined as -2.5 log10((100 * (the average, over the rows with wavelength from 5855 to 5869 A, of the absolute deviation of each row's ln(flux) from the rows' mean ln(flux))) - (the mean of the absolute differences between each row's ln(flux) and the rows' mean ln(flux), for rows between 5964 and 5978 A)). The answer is 1.3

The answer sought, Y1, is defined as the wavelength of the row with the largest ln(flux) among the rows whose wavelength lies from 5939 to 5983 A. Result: 5948.90 A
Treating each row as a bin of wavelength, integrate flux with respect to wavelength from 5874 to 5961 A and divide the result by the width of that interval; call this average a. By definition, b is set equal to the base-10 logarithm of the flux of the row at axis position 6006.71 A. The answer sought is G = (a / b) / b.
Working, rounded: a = 34.3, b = 1.54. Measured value 14.4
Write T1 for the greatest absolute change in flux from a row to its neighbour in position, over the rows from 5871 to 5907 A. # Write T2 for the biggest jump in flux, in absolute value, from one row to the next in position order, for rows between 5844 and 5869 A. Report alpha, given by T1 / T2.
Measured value 6.6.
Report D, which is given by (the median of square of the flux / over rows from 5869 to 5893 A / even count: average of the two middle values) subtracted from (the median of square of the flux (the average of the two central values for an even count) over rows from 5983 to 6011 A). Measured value 208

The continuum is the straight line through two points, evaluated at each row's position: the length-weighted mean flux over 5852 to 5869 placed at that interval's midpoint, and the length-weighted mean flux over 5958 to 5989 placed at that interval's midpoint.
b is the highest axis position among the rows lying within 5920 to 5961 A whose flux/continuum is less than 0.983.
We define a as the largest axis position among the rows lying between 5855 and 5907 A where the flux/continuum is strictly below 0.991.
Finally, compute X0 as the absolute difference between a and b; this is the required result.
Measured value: 54.6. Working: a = 5905.23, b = 5959.87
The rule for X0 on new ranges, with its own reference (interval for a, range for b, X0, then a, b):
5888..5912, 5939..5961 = 49.2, 5910.67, 5959.87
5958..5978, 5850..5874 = 89.9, 5962.62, 5872.69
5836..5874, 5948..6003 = 87.2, 5872.69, 5959.87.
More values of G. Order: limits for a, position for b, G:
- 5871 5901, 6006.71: 13.5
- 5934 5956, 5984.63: 14.7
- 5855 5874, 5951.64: 15.0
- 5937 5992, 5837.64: 14.8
